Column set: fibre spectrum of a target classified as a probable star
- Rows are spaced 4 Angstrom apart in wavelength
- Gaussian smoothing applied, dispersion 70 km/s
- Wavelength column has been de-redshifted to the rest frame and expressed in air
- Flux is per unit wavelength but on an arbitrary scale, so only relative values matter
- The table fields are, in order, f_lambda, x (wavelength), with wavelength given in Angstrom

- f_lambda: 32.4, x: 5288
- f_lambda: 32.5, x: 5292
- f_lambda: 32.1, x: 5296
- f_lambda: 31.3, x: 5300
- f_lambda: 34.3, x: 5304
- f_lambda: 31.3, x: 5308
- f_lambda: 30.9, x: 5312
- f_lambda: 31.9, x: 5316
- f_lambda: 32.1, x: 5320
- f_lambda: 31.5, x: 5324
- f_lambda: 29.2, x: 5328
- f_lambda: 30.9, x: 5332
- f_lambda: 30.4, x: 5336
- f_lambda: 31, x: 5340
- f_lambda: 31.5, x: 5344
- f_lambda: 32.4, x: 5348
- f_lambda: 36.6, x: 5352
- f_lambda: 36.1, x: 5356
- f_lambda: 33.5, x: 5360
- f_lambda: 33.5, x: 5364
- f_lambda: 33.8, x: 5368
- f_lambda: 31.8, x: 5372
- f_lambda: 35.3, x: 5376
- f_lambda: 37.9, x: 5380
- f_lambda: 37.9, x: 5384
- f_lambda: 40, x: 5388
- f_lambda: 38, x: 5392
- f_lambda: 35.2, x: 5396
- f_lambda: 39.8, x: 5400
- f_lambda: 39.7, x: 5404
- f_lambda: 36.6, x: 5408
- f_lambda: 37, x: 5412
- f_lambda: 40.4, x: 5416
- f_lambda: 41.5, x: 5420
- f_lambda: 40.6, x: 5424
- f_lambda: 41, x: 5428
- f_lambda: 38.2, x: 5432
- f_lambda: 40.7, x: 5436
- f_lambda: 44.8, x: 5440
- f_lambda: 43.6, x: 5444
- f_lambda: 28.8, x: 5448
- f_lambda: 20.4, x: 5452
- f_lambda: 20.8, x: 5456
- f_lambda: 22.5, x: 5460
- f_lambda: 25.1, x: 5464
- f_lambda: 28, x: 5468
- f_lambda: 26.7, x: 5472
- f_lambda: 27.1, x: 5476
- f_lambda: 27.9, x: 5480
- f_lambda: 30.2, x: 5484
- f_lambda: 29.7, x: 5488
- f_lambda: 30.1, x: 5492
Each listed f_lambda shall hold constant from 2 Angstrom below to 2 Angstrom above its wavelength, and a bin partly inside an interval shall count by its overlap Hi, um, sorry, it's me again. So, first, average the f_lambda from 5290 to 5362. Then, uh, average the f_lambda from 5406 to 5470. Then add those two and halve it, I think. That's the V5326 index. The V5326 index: 33.3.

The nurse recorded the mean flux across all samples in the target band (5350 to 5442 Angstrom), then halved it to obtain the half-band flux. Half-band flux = 18.9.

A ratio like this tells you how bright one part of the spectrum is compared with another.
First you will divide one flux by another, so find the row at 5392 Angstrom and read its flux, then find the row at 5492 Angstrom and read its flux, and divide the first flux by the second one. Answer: 1.3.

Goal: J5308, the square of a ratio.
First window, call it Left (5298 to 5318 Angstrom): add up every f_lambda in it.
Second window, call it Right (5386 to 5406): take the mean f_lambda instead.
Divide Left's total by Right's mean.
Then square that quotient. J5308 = 17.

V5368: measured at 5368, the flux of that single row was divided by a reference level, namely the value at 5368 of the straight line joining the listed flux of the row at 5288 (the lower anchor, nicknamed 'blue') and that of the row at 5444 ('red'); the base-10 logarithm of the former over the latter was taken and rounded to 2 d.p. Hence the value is -0.05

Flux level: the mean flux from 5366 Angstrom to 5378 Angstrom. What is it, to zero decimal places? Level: 34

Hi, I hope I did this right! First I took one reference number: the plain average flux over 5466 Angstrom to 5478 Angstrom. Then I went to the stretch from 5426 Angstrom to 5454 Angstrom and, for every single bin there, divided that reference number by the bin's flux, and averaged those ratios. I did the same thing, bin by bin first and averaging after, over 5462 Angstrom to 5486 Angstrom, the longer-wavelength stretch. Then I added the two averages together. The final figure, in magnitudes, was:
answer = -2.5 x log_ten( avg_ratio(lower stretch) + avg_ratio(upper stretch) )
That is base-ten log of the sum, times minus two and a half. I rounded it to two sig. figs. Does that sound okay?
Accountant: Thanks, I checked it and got -0.63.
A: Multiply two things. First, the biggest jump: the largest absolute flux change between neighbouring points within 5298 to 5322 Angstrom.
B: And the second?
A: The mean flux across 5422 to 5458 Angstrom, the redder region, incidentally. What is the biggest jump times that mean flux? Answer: 106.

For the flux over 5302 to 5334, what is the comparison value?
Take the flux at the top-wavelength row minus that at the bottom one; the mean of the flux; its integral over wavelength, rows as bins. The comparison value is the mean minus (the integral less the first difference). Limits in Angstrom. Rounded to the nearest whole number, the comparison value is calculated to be -980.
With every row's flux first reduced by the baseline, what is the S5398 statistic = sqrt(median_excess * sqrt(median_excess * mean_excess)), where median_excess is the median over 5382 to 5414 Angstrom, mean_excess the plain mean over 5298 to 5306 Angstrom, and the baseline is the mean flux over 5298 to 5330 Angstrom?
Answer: 4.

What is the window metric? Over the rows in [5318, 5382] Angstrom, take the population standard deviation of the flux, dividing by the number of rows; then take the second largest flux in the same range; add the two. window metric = 39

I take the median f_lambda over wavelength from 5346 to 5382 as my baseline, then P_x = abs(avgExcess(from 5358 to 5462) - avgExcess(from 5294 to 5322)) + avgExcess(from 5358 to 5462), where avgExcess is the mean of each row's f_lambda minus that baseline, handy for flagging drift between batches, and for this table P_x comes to 6.0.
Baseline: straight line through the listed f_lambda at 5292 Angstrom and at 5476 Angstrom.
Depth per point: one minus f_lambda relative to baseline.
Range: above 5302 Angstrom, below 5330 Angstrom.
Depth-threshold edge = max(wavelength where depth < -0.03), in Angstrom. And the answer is 5304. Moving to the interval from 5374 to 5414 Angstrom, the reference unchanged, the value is 5412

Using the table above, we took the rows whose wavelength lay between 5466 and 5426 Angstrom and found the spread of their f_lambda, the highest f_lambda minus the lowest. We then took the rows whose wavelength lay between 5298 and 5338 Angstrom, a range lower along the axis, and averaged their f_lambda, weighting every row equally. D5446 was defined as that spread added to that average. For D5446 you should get 56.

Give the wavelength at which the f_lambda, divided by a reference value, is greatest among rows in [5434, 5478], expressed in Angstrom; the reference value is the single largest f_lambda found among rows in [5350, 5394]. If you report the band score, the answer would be 5440 Angstrom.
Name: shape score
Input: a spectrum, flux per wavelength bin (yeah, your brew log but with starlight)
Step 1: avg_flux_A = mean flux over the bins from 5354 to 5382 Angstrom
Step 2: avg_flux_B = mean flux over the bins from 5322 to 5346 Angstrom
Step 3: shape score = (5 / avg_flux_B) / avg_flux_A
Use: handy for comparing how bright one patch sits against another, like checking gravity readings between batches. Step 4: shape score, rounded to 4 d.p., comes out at 0.0047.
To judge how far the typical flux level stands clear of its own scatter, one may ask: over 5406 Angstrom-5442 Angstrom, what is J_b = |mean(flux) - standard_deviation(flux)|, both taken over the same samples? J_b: 38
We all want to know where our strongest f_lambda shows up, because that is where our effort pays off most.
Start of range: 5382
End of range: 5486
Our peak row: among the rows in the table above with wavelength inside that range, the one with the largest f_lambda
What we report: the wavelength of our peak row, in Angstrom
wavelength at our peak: 5440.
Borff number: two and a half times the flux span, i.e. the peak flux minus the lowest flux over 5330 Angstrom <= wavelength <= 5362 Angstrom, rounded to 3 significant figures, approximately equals 15.5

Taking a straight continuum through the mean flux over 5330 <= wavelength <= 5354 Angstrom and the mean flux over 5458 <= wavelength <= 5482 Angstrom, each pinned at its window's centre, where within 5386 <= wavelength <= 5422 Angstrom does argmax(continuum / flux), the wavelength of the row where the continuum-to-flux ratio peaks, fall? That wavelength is 5396 Angstrom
